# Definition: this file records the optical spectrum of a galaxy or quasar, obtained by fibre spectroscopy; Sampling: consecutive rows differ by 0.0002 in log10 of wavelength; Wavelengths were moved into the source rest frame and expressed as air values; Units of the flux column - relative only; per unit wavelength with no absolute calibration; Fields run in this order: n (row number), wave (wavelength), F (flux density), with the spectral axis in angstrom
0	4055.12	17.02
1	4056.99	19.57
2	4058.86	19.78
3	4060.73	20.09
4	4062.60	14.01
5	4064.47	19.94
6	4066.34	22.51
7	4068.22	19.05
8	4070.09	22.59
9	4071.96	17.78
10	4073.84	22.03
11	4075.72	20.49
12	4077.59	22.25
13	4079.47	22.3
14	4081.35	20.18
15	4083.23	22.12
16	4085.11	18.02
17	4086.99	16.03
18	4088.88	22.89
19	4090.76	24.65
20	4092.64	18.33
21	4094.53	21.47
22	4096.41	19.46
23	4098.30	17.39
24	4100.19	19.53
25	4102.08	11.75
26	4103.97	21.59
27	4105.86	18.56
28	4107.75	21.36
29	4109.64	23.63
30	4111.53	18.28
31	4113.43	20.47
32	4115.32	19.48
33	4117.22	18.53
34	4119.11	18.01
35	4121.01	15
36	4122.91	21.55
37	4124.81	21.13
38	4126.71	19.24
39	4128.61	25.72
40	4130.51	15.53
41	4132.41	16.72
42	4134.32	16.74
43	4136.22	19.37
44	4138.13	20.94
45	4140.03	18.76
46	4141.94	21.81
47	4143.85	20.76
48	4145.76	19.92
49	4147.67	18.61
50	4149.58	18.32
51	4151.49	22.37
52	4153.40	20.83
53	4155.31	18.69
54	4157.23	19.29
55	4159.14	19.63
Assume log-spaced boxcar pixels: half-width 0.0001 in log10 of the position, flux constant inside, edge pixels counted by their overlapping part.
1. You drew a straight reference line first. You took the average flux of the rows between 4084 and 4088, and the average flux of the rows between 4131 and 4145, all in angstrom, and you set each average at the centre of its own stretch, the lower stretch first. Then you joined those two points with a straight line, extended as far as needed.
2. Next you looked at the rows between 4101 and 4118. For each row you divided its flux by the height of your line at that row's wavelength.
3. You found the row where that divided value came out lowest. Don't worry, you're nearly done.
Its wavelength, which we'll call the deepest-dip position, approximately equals 4102.08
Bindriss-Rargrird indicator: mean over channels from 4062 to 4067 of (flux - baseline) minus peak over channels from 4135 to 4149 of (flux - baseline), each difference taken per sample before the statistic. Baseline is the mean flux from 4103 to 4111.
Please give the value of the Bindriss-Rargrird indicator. -3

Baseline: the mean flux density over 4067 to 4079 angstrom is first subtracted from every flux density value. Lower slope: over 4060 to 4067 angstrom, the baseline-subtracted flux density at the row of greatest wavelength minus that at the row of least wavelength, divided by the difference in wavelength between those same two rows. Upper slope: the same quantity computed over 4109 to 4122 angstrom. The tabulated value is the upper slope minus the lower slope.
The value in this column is -1.2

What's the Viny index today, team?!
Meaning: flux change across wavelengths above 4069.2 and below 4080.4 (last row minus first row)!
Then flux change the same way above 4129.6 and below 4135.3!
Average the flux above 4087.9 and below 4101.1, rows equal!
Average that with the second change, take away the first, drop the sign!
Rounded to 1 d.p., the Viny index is 11.2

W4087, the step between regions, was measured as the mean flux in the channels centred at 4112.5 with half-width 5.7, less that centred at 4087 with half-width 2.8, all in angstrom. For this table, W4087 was 1.3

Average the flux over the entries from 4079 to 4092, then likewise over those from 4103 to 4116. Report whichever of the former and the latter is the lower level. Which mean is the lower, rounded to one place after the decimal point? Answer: 20.5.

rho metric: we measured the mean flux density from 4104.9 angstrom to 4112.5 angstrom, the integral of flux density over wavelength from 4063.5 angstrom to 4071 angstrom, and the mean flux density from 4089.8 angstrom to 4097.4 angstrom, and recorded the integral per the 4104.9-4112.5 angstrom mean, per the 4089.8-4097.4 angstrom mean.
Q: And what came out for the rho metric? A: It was 0.37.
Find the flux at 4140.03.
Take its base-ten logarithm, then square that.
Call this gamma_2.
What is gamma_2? 1.62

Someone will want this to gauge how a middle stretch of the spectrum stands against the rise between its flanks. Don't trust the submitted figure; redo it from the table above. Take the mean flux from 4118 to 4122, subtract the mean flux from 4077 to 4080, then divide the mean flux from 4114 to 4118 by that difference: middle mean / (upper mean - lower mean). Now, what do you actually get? -3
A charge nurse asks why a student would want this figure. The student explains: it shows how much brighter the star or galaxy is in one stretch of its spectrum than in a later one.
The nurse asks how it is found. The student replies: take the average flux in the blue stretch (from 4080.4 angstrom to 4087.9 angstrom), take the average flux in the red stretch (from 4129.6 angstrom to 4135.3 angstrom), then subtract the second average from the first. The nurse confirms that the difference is 2.8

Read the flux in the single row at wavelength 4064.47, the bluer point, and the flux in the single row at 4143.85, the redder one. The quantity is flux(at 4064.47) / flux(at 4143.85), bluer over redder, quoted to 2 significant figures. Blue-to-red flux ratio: 0.96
